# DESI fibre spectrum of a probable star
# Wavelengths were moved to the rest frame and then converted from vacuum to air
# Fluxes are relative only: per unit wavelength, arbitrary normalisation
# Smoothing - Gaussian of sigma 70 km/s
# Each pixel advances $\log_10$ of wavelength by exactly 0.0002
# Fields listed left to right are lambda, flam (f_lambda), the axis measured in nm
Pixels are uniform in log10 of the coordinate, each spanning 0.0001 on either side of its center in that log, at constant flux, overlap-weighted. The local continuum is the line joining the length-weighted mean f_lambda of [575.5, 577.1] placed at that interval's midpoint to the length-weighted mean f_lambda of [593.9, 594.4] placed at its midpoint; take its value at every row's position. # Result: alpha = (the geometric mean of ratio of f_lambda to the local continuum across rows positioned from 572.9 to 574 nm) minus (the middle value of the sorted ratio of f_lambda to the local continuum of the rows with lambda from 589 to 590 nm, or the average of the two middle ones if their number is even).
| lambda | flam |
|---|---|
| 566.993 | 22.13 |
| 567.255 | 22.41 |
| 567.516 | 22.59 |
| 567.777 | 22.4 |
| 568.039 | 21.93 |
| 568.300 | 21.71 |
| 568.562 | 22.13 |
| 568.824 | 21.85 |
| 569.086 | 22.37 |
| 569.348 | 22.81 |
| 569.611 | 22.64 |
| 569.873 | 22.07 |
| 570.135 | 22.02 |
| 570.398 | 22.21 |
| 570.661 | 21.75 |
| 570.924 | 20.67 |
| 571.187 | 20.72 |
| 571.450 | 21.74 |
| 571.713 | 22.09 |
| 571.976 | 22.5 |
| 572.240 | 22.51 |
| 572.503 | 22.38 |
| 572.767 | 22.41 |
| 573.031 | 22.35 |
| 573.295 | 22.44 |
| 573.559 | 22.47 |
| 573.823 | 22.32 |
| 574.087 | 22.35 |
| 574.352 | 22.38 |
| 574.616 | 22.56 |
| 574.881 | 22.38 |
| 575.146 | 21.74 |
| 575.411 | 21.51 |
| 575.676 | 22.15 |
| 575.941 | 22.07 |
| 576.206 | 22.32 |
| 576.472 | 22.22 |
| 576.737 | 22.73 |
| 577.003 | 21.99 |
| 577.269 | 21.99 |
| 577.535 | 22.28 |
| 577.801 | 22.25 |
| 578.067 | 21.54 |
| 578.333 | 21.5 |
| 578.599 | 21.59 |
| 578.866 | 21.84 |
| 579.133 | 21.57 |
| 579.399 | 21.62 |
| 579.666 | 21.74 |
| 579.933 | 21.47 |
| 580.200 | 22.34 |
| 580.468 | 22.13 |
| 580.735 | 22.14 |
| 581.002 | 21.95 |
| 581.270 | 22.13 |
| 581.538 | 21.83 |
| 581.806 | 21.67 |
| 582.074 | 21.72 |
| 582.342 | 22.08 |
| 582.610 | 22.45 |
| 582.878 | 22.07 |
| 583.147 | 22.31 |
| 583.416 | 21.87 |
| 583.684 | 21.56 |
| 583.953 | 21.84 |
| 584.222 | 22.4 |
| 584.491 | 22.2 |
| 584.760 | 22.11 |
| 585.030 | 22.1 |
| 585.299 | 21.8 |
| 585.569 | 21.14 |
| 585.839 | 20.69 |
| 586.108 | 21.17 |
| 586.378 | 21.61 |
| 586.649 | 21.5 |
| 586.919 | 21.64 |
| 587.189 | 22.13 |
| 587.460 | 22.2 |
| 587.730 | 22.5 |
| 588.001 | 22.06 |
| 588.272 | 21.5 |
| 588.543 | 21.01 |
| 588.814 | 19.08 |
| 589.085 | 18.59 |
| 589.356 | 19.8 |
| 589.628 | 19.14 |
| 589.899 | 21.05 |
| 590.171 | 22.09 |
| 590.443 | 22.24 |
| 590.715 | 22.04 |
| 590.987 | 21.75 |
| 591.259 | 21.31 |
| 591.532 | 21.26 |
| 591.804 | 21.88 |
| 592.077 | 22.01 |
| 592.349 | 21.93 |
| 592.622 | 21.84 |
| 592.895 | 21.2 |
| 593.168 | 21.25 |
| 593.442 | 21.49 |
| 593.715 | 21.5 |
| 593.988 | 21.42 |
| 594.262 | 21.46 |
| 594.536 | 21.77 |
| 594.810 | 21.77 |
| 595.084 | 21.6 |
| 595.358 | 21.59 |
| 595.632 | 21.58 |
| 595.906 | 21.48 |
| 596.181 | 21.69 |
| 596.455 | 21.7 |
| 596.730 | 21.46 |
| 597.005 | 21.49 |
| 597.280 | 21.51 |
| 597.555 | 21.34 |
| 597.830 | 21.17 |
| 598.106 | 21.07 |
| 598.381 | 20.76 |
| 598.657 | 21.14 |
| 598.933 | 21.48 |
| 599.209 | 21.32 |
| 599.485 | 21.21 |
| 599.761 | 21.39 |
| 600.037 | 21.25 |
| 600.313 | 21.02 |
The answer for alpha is 0.101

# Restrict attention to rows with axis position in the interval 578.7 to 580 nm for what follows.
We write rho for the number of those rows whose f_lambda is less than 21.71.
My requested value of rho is 3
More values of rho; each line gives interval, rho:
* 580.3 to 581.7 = 0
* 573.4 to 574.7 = 0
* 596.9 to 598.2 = 5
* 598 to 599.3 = 5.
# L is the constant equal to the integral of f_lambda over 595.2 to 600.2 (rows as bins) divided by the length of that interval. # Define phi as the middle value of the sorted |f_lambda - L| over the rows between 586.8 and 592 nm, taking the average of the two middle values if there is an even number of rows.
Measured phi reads 0.69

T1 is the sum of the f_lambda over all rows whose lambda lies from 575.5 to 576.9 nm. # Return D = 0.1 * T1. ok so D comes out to 11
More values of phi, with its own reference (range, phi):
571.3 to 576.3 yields 0.98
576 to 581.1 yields 0.62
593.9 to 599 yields 0.21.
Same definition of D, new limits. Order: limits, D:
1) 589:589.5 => 4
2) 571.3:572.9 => 13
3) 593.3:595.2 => 15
